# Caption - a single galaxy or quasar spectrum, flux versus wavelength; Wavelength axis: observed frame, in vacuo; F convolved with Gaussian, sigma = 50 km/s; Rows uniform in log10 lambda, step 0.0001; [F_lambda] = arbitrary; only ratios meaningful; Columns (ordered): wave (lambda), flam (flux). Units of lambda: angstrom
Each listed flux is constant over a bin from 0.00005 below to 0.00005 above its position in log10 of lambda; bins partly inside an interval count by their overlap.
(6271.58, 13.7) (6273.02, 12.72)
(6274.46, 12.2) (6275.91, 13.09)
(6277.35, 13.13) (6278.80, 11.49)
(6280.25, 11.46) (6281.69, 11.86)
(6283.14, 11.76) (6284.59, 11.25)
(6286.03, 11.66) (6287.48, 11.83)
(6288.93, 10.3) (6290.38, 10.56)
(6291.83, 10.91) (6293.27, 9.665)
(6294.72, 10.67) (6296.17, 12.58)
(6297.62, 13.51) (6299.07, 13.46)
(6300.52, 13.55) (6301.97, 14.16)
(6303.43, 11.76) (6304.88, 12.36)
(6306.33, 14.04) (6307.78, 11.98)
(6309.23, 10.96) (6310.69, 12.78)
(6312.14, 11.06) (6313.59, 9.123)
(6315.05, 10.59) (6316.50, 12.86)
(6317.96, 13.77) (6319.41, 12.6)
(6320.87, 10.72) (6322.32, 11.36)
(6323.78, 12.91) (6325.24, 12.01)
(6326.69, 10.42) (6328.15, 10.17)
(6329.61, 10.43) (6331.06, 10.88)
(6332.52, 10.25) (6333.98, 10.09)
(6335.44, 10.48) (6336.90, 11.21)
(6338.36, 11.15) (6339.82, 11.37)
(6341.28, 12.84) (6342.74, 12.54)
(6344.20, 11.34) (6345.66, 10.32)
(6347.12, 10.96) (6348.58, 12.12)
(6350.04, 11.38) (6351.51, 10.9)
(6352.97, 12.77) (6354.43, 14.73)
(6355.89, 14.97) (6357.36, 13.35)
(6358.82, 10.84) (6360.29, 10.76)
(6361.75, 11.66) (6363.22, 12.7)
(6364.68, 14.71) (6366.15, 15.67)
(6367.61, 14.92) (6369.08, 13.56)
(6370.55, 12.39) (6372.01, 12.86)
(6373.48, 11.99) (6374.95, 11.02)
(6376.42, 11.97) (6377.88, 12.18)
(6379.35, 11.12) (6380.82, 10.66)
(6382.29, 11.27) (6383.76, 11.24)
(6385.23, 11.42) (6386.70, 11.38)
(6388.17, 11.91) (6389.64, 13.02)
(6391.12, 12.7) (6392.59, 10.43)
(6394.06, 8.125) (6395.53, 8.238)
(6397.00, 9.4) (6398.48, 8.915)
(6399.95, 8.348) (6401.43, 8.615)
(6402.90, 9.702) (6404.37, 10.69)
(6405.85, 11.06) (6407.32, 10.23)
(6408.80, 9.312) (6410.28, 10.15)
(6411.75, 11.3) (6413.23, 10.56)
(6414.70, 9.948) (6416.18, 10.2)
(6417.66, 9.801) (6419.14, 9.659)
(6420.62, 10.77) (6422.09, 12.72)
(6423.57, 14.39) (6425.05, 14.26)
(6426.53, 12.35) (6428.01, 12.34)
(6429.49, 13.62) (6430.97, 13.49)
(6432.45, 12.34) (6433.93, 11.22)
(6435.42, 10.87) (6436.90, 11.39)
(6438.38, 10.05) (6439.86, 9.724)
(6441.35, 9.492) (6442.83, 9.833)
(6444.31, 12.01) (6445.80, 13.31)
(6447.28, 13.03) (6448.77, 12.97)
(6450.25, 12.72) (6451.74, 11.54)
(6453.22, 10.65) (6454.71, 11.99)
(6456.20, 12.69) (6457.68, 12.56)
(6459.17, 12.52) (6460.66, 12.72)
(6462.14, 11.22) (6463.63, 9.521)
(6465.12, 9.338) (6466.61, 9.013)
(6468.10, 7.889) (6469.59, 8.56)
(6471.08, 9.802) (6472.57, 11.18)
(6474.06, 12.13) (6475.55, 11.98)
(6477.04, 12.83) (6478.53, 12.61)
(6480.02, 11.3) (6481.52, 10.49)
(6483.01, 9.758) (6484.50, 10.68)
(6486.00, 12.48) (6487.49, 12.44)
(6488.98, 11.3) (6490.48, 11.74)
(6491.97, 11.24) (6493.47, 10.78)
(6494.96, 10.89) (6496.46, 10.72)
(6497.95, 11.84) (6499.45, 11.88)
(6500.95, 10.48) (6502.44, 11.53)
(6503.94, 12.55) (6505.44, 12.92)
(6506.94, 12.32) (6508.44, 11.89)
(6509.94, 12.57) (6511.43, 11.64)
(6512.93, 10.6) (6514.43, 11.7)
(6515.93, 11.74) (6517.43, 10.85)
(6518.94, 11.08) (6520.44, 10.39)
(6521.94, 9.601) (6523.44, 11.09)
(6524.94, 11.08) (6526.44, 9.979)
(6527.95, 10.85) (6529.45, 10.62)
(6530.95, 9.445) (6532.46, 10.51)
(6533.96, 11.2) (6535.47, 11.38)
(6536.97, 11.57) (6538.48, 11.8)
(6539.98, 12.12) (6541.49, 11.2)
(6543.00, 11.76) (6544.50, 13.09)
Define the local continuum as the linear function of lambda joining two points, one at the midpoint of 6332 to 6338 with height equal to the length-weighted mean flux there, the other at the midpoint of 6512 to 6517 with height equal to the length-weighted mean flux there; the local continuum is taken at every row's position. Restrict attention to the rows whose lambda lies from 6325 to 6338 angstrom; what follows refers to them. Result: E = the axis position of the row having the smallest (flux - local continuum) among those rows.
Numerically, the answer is 6333.98 angstrom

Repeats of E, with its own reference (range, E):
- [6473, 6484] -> 6483.01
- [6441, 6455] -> 6441.35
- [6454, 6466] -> 6465.12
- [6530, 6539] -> 6530.95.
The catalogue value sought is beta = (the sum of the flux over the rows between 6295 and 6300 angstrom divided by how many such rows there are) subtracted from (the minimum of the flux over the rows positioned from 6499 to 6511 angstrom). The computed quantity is -2.7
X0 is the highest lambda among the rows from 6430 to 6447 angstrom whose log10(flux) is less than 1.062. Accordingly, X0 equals 6442.83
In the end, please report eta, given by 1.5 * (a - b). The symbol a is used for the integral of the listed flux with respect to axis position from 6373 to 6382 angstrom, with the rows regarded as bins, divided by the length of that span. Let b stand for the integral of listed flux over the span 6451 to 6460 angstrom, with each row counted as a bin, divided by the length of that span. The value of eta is -0.8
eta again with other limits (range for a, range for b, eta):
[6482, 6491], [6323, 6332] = 0.4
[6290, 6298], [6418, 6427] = -1.5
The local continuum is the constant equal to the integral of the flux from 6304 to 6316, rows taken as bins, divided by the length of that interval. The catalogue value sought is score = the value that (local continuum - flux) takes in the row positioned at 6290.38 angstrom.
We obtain 1.1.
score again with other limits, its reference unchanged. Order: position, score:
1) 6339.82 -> 0.3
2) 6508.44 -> -0.2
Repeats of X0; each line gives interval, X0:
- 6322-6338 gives 6336.90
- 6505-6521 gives 6520.44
